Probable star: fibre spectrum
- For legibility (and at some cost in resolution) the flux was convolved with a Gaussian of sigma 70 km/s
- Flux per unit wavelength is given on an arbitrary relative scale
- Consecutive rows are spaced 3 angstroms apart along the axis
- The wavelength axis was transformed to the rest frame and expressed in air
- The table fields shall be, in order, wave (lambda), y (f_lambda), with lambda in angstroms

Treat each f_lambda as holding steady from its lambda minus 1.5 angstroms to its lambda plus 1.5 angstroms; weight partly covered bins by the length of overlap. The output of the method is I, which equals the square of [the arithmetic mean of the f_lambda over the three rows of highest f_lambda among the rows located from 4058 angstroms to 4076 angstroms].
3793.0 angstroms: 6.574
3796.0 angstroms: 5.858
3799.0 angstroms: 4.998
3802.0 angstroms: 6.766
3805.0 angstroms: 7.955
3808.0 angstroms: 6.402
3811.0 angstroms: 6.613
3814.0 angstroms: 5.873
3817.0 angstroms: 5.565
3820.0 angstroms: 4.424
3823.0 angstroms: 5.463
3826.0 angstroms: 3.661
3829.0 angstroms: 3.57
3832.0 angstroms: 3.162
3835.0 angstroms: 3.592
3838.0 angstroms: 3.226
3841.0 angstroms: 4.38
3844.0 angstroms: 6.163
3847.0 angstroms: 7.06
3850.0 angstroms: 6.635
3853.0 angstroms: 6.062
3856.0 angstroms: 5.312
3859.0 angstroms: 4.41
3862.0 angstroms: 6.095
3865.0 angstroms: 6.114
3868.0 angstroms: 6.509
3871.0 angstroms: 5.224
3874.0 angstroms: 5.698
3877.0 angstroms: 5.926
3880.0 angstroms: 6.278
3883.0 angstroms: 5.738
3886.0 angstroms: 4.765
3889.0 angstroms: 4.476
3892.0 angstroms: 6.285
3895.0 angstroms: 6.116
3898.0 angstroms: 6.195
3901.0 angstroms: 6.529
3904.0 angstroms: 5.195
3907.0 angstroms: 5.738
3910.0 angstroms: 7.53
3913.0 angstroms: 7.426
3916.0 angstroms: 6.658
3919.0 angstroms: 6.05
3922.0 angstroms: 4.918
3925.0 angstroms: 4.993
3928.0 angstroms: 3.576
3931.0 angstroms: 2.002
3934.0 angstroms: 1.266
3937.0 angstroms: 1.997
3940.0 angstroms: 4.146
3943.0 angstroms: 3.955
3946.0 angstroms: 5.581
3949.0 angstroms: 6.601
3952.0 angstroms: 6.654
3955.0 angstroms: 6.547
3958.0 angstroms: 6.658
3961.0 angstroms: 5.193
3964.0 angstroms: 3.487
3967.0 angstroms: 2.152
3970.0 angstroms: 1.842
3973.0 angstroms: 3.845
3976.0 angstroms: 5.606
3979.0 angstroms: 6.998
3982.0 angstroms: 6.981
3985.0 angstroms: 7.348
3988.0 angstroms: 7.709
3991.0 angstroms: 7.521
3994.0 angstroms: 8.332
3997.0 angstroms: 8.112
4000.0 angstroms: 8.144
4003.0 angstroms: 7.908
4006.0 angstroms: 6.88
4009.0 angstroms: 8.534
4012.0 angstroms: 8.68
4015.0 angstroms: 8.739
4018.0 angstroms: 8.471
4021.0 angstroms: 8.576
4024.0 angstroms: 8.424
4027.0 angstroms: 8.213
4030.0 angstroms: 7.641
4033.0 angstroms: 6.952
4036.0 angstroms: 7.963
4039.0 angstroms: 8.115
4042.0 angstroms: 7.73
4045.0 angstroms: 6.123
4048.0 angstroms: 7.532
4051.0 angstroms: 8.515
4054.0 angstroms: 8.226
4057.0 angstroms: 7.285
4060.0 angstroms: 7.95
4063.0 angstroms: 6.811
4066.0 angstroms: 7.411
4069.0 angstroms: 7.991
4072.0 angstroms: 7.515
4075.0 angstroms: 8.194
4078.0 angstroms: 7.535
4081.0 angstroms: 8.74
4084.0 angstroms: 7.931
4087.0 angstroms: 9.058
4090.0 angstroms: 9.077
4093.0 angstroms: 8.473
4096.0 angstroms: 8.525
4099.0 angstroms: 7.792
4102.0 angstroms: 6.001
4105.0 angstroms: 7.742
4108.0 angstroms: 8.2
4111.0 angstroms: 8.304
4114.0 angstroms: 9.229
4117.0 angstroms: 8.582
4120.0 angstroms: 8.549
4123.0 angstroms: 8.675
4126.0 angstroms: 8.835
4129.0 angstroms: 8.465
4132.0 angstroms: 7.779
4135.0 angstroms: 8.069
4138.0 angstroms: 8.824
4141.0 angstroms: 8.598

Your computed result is 65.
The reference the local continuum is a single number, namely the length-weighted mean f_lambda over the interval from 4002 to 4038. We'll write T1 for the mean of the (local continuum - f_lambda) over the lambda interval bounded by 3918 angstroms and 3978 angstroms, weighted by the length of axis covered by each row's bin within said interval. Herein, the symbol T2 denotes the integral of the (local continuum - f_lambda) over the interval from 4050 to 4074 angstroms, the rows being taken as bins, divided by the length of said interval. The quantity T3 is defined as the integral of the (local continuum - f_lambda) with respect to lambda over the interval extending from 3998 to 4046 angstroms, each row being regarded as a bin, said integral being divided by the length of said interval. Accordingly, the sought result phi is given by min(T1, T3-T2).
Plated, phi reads -0.3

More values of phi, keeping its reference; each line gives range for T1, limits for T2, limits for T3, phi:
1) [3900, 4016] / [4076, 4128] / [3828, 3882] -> 2.3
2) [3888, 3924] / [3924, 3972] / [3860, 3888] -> -1.6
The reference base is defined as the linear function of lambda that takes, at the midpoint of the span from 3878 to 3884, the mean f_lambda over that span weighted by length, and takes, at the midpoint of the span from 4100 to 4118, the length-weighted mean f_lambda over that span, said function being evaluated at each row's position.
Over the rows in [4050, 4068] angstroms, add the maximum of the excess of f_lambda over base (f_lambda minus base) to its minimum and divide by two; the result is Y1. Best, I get 0.12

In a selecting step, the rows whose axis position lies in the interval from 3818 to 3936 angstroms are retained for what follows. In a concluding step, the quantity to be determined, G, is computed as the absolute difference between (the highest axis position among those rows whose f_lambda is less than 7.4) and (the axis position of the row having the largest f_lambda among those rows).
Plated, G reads 24 angstroms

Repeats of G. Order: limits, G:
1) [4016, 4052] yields 24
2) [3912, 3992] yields 3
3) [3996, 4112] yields 12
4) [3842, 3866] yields 18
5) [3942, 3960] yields 0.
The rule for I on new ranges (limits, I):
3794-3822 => 51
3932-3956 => 44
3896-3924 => 52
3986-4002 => 67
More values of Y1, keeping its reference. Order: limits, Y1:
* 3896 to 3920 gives 0.11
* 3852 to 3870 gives -0.41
